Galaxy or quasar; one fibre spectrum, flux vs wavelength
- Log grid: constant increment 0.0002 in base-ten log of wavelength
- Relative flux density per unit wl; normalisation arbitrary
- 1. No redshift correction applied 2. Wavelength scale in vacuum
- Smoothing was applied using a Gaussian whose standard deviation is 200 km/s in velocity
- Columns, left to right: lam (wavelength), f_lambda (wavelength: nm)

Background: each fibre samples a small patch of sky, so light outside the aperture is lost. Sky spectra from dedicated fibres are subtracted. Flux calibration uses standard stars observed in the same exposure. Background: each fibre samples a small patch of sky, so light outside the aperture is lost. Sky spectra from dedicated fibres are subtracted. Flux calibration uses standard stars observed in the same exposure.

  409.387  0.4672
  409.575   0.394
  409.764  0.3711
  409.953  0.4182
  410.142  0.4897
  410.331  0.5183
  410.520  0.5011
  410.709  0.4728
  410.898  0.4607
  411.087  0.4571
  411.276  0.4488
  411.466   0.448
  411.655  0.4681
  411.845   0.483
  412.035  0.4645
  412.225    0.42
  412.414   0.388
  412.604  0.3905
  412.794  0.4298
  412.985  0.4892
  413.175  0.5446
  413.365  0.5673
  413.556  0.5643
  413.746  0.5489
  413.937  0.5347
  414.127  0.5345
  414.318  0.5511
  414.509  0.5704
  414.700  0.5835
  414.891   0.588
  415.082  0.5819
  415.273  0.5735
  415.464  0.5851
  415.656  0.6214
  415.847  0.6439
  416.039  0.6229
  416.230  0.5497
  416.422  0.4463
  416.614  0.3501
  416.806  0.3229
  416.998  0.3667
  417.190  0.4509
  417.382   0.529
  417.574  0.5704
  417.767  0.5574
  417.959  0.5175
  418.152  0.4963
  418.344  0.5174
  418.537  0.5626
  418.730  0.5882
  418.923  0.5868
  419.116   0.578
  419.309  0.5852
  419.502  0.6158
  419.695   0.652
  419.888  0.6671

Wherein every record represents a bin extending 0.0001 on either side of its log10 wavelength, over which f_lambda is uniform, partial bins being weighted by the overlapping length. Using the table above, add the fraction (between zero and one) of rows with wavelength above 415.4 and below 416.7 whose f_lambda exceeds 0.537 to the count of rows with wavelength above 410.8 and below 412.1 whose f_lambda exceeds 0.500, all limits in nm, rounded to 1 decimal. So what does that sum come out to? 0.7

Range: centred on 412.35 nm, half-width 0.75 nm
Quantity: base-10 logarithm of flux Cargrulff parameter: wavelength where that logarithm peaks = 412.985 nm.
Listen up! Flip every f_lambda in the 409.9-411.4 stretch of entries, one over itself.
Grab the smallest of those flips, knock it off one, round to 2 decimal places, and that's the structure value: -0.93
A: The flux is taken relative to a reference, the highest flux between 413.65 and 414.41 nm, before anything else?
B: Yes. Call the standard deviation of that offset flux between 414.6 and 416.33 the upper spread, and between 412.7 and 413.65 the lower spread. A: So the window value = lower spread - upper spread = 0.03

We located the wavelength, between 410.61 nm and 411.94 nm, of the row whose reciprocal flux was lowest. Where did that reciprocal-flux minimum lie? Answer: 411.845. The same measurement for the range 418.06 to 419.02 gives 418.730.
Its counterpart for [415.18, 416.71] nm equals 415.847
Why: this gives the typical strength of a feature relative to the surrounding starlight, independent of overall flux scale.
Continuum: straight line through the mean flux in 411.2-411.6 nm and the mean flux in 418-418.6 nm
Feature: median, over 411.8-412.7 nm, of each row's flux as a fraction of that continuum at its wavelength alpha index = 0.92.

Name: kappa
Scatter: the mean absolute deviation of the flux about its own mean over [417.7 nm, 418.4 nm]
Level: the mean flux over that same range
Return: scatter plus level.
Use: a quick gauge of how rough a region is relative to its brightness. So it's 0.54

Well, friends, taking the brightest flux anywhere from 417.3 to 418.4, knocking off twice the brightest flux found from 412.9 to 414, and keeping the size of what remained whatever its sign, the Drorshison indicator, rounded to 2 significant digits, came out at 0.56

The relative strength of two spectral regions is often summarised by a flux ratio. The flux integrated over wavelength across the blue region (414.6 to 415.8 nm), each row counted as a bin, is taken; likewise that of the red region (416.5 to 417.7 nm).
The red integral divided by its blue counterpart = 0.74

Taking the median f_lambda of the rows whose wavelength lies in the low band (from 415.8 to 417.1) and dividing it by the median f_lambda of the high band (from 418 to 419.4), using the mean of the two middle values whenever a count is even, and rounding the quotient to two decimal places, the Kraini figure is 0.77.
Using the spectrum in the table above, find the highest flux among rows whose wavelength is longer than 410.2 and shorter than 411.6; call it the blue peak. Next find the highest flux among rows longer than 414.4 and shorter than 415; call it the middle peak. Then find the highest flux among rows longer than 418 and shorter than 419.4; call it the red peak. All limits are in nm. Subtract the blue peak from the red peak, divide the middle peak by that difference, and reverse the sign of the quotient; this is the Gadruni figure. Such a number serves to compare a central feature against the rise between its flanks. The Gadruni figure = -8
